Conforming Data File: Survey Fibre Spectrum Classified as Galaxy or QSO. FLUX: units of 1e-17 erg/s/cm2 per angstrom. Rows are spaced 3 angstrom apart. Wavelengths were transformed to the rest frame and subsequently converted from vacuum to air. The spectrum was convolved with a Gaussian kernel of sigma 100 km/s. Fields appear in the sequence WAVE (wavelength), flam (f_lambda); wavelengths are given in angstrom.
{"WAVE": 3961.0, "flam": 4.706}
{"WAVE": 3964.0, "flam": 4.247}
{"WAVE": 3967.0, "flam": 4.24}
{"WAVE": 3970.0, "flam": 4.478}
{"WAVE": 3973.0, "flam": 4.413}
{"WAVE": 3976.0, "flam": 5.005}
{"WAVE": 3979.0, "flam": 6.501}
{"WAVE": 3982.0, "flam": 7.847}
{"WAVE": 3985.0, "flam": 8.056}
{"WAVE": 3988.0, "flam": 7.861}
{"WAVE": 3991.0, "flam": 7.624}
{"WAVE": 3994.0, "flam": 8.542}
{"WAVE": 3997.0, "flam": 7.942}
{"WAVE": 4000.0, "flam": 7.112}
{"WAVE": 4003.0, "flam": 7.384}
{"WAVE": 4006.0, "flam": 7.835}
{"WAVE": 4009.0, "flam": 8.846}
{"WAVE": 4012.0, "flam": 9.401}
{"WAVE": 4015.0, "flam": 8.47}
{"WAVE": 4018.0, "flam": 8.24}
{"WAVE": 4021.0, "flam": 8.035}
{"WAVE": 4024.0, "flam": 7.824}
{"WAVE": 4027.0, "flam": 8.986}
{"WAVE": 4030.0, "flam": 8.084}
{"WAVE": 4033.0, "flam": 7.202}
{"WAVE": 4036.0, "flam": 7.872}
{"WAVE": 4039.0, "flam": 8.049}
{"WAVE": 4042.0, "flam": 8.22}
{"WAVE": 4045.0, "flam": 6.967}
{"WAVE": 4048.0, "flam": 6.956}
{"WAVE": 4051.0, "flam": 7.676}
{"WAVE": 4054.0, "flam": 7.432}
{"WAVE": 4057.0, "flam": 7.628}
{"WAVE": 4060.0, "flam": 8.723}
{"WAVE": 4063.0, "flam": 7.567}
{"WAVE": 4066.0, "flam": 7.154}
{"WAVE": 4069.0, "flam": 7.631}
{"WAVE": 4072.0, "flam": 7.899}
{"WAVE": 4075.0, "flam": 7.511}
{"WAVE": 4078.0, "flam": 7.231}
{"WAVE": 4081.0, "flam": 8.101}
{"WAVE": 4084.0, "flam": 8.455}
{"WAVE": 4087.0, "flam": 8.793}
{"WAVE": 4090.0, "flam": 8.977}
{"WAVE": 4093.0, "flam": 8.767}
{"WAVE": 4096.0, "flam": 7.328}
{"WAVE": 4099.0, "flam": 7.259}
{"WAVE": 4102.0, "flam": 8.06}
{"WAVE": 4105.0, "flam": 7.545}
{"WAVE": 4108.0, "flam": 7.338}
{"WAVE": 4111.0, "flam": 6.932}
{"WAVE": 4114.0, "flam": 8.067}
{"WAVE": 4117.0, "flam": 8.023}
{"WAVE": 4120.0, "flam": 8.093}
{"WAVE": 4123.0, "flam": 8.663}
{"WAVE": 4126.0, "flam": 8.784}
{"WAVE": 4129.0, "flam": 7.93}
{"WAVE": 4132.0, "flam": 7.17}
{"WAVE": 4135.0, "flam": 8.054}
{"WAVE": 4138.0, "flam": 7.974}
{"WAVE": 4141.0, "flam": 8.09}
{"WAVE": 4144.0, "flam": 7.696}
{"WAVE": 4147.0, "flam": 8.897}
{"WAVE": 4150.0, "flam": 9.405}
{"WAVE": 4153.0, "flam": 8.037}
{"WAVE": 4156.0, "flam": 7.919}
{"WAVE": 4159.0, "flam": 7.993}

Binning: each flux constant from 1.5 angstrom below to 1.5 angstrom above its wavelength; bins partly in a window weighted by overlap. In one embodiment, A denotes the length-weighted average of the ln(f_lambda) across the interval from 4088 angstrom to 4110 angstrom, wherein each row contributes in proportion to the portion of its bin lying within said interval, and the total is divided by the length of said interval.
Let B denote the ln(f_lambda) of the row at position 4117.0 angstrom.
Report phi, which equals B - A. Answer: 0.02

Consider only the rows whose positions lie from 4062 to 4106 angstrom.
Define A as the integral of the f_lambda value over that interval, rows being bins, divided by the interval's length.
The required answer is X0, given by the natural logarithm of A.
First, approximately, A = 7.9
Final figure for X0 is 2.07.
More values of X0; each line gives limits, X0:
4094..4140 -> 2.06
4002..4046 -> 2.09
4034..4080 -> 2.03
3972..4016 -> 2.02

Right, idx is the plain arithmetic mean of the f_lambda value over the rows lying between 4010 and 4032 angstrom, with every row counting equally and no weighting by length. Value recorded 8.43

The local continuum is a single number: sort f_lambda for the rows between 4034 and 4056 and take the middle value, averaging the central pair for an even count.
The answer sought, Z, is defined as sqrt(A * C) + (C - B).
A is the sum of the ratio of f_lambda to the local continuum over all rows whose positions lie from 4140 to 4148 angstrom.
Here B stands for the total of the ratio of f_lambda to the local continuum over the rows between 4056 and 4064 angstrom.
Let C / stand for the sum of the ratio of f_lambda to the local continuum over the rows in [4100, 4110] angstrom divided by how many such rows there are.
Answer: -0.33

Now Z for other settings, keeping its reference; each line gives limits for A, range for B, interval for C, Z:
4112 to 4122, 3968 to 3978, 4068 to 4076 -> 0.97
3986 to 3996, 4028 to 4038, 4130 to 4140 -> -0.23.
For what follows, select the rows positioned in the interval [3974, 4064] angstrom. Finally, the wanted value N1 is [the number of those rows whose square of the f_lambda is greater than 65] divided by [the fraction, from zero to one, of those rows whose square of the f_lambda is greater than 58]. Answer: 12.9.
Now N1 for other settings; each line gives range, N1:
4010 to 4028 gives 4.0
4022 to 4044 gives 3.5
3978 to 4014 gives 4.0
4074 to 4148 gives 16.2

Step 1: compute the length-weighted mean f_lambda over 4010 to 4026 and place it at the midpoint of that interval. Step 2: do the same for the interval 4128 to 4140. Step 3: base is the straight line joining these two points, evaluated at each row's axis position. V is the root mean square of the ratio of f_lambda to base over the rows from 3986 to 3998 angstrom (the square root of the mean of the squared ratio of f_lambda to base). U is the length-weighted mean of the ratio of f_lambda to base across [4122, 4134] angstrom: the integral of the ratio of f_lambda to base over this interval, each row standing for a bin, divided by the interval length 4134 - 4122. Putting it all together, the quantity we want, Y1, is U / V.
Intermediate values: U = 1.04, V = 0.93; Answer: 1.11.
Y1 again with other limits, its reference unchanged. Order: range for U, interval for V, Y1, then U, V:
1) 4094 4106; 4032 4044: 1.01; 0.95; 0.94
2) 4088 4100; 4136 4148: 0.96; 1.02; 1.06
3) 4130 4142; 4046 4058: 1.11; 1.00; 0.90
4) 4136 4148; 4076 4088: 1.04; 1.05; 1.01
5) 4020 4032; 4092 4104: 0.99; 0.98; 0.99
